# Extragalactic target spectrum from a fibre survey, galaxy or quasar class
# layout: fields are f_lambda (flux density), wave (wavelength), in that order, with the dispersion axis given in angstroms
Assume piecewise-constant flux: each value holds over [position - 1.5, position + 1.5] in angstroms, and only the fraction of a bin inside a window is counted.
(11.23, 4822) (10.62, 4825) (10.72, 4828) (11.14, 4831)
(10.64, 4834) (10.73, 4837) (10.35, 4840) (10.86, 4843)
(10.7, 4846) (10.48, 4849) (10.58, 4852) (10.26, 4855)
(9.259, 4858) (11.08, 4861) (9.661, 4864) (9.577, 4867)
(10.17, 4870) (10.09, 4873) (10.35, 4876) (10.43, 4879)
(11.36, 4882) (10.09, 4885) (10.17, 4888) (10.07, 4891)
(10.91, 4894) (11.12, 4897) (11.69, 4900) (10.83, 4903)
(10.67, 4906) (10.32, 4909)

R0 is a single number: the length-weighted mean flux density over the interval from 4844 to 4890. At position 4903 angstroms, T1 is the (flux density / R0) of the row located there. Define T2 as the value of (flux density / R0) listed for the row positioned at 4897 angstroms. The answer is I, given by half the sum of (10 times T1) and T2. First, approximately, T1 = 1.05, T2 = 1.08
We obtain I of 5.80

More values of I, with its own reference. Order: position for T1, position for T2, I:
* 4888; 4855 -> 5.44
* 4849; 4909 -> 5.60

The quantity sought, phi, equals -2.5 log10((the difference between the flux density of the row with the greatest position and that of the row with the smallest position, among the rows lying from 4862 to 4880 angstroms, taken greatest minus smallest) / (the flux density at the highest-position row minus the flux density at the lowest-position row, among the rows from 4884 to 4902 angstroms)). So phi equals 0.80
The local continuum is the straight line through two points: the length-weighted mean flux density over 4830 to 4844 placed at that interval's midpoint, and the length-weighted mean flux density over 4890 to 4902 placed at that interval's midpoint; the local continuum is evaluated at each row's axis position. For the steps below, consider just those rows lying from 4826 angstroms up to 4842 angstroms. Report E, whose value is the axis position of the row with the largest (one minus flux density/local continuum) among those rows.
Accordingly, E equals 4840 angstroms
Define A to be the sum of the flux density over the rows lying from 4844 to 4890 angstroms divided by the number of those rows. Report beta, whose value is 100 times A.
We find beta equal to 1028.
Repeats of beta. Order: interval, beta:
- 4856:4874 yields 997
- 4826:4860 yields 1052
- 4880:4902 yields 1077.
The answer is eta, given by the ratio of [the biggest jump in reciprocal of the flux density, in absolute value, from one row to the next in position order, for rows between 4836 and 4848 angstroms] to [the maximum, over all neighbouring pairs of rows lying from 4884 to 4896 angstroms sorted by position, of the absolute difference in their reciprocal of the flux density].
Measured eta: 0.59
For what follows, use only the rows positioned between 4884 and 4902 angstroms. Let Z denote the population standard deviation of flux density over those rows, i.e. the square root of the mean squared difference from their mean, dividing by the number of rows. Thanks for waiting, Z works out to 0.61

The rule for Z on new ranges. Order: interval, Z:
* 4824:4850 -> 0.21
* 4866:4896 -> 0.47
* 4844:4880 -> 0.49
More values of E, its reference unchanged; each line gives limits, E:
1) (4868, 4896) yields 4891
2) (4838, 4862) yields 4858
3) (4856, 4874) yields 4858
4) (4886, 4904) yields 4891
